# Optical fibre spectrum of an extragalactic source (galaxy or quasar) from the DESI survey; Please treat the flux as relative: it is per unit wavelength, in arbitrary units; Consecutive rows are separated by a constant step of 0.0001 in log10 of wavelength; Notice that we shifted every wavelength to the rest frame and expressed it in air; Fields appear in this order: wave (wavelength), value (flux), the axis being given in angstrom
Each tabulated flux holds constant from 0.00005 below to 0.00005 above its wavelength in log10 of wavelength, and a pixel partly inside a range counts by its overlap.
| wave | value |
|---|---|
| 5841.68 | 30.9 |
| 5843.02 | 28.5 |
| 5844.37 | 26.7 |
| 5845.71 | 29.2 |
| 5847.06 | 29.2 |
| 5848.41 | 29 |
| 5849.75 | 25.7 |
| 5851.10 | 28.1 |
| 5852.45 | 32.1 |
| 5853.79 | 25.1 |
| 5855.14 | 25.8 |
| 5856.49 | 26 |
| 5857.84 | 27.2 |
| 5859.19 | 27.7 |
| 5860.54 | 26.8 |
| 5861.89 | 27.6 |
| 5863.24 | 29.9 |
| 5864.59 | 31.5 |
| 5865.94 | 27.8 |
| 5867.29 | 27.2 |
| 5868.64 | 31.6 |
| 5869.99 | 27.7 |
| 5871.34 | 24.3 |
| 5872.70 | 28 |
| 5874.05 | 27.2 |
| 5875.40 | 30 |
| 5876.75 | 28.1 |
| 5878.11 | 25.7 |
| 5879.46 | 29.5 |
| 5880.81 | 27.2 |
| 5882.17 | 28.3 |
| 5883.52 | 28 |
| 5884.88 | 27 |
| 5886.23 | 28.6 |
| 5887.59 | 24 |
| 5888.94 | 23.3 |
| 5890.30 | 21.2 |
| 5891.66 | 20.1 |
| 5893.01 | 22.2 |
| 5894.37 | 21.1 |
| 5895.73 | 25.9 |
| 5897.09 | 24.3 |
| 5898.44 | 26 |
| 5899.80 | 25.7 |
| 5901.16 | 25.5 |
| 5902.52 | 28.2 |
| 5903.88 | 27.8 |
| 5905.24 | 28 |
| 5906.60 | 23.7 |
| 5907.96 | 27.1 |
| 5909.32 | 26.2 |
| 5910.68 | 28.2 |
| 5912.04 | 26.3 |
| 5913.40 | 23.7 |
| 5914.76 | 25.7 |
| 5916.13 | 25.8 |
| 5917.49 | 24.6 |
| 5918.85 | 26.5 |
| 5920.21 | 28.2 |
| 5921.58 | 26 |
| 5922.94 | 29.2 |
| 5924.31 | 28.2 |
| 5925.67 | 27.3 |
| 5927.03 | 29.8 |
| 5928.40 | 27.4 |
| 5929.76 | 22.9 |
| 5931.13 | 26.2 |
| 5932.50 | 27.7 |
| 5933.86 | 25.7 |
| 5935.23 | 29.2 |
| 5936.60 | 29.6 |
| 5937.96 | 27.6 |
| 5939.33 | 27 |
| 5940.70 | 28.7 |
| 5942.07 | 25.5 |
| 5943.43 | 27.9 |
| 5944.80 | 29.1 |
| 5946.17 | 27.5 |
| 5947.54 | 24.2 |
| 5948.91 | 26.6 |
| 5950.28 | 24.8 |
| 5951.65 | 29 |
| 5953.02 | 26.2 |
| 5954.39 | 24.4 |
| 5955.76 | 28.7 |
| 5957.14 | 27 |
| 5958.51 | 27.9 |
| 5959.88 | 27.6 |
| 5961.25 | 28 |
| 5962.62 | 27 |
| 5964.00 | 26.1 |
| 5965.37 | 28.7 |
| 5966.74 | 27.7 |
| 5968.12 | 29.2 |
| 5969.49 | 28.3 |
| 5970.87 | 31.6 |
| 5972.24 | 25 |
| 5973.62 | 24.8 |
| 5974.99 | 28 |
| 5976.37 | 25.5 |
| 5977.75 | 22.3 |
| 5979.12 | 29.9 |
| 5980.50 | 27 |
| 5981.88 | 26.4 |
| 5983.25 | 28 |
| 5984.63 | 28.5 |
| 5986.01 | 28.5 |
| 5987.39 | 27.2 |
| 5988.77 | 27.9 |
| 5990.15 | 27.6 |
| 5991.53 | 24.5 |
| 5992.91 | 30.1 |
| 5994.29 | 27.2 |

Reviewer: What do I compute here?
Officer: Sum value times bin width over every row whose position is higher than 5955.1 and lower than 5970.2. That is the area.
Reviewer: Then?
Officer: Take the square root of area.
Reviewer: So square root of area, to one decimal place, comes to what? 20.5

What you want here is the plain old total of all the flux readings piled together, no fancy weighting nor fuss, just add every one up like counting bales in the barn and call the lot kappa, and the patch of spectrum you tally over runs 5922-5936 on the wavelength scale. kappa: 274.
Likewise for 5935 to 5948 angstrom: 276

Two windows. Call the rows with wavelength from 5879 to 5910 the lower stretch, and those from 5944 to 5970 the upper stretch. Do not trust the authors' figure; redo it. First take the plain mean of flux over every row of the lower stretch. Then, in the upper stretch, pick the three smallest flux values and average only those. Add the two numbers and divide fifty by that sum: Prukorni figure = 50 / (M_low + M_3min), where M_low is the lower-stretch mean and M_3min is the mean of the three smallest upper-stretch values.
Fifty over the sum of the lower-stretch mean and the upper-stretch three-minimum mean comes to 0.999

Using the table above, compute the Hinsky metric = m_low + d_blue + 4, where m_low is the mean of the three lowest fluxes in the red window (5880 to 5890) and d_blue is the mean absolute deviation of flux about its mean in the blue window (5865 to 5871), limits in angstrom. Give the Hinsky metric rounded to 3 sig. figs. 30.3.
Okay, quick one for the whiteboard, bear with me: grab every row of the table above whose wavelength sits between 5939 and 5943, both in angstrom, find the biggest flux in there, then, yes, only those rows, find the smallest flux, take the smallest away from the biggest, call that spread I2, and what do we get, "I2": 3.2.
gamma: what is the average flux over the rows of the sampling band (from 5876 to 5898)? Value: 25.3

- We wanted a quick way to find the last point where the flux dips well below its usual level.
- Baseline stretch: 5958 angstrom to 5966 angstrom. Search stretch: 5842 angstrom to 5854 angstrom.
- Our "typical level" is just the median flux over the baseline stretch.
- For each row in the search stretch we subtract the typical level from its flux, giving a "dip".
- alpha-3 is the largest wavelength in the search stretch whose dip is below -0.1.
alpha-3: 5853.79 angstrom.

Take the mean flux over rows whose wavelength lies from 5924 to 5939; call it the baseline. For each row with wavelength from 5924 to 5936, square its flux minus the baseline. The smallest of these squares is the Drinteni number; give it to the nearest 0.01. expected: 0.00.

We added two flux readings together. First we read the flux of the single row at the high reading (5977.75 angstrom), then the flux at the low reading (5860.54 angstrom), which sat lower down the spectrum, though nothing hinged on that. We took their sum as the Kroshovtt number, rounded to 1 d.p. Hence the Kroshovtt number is 49.1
